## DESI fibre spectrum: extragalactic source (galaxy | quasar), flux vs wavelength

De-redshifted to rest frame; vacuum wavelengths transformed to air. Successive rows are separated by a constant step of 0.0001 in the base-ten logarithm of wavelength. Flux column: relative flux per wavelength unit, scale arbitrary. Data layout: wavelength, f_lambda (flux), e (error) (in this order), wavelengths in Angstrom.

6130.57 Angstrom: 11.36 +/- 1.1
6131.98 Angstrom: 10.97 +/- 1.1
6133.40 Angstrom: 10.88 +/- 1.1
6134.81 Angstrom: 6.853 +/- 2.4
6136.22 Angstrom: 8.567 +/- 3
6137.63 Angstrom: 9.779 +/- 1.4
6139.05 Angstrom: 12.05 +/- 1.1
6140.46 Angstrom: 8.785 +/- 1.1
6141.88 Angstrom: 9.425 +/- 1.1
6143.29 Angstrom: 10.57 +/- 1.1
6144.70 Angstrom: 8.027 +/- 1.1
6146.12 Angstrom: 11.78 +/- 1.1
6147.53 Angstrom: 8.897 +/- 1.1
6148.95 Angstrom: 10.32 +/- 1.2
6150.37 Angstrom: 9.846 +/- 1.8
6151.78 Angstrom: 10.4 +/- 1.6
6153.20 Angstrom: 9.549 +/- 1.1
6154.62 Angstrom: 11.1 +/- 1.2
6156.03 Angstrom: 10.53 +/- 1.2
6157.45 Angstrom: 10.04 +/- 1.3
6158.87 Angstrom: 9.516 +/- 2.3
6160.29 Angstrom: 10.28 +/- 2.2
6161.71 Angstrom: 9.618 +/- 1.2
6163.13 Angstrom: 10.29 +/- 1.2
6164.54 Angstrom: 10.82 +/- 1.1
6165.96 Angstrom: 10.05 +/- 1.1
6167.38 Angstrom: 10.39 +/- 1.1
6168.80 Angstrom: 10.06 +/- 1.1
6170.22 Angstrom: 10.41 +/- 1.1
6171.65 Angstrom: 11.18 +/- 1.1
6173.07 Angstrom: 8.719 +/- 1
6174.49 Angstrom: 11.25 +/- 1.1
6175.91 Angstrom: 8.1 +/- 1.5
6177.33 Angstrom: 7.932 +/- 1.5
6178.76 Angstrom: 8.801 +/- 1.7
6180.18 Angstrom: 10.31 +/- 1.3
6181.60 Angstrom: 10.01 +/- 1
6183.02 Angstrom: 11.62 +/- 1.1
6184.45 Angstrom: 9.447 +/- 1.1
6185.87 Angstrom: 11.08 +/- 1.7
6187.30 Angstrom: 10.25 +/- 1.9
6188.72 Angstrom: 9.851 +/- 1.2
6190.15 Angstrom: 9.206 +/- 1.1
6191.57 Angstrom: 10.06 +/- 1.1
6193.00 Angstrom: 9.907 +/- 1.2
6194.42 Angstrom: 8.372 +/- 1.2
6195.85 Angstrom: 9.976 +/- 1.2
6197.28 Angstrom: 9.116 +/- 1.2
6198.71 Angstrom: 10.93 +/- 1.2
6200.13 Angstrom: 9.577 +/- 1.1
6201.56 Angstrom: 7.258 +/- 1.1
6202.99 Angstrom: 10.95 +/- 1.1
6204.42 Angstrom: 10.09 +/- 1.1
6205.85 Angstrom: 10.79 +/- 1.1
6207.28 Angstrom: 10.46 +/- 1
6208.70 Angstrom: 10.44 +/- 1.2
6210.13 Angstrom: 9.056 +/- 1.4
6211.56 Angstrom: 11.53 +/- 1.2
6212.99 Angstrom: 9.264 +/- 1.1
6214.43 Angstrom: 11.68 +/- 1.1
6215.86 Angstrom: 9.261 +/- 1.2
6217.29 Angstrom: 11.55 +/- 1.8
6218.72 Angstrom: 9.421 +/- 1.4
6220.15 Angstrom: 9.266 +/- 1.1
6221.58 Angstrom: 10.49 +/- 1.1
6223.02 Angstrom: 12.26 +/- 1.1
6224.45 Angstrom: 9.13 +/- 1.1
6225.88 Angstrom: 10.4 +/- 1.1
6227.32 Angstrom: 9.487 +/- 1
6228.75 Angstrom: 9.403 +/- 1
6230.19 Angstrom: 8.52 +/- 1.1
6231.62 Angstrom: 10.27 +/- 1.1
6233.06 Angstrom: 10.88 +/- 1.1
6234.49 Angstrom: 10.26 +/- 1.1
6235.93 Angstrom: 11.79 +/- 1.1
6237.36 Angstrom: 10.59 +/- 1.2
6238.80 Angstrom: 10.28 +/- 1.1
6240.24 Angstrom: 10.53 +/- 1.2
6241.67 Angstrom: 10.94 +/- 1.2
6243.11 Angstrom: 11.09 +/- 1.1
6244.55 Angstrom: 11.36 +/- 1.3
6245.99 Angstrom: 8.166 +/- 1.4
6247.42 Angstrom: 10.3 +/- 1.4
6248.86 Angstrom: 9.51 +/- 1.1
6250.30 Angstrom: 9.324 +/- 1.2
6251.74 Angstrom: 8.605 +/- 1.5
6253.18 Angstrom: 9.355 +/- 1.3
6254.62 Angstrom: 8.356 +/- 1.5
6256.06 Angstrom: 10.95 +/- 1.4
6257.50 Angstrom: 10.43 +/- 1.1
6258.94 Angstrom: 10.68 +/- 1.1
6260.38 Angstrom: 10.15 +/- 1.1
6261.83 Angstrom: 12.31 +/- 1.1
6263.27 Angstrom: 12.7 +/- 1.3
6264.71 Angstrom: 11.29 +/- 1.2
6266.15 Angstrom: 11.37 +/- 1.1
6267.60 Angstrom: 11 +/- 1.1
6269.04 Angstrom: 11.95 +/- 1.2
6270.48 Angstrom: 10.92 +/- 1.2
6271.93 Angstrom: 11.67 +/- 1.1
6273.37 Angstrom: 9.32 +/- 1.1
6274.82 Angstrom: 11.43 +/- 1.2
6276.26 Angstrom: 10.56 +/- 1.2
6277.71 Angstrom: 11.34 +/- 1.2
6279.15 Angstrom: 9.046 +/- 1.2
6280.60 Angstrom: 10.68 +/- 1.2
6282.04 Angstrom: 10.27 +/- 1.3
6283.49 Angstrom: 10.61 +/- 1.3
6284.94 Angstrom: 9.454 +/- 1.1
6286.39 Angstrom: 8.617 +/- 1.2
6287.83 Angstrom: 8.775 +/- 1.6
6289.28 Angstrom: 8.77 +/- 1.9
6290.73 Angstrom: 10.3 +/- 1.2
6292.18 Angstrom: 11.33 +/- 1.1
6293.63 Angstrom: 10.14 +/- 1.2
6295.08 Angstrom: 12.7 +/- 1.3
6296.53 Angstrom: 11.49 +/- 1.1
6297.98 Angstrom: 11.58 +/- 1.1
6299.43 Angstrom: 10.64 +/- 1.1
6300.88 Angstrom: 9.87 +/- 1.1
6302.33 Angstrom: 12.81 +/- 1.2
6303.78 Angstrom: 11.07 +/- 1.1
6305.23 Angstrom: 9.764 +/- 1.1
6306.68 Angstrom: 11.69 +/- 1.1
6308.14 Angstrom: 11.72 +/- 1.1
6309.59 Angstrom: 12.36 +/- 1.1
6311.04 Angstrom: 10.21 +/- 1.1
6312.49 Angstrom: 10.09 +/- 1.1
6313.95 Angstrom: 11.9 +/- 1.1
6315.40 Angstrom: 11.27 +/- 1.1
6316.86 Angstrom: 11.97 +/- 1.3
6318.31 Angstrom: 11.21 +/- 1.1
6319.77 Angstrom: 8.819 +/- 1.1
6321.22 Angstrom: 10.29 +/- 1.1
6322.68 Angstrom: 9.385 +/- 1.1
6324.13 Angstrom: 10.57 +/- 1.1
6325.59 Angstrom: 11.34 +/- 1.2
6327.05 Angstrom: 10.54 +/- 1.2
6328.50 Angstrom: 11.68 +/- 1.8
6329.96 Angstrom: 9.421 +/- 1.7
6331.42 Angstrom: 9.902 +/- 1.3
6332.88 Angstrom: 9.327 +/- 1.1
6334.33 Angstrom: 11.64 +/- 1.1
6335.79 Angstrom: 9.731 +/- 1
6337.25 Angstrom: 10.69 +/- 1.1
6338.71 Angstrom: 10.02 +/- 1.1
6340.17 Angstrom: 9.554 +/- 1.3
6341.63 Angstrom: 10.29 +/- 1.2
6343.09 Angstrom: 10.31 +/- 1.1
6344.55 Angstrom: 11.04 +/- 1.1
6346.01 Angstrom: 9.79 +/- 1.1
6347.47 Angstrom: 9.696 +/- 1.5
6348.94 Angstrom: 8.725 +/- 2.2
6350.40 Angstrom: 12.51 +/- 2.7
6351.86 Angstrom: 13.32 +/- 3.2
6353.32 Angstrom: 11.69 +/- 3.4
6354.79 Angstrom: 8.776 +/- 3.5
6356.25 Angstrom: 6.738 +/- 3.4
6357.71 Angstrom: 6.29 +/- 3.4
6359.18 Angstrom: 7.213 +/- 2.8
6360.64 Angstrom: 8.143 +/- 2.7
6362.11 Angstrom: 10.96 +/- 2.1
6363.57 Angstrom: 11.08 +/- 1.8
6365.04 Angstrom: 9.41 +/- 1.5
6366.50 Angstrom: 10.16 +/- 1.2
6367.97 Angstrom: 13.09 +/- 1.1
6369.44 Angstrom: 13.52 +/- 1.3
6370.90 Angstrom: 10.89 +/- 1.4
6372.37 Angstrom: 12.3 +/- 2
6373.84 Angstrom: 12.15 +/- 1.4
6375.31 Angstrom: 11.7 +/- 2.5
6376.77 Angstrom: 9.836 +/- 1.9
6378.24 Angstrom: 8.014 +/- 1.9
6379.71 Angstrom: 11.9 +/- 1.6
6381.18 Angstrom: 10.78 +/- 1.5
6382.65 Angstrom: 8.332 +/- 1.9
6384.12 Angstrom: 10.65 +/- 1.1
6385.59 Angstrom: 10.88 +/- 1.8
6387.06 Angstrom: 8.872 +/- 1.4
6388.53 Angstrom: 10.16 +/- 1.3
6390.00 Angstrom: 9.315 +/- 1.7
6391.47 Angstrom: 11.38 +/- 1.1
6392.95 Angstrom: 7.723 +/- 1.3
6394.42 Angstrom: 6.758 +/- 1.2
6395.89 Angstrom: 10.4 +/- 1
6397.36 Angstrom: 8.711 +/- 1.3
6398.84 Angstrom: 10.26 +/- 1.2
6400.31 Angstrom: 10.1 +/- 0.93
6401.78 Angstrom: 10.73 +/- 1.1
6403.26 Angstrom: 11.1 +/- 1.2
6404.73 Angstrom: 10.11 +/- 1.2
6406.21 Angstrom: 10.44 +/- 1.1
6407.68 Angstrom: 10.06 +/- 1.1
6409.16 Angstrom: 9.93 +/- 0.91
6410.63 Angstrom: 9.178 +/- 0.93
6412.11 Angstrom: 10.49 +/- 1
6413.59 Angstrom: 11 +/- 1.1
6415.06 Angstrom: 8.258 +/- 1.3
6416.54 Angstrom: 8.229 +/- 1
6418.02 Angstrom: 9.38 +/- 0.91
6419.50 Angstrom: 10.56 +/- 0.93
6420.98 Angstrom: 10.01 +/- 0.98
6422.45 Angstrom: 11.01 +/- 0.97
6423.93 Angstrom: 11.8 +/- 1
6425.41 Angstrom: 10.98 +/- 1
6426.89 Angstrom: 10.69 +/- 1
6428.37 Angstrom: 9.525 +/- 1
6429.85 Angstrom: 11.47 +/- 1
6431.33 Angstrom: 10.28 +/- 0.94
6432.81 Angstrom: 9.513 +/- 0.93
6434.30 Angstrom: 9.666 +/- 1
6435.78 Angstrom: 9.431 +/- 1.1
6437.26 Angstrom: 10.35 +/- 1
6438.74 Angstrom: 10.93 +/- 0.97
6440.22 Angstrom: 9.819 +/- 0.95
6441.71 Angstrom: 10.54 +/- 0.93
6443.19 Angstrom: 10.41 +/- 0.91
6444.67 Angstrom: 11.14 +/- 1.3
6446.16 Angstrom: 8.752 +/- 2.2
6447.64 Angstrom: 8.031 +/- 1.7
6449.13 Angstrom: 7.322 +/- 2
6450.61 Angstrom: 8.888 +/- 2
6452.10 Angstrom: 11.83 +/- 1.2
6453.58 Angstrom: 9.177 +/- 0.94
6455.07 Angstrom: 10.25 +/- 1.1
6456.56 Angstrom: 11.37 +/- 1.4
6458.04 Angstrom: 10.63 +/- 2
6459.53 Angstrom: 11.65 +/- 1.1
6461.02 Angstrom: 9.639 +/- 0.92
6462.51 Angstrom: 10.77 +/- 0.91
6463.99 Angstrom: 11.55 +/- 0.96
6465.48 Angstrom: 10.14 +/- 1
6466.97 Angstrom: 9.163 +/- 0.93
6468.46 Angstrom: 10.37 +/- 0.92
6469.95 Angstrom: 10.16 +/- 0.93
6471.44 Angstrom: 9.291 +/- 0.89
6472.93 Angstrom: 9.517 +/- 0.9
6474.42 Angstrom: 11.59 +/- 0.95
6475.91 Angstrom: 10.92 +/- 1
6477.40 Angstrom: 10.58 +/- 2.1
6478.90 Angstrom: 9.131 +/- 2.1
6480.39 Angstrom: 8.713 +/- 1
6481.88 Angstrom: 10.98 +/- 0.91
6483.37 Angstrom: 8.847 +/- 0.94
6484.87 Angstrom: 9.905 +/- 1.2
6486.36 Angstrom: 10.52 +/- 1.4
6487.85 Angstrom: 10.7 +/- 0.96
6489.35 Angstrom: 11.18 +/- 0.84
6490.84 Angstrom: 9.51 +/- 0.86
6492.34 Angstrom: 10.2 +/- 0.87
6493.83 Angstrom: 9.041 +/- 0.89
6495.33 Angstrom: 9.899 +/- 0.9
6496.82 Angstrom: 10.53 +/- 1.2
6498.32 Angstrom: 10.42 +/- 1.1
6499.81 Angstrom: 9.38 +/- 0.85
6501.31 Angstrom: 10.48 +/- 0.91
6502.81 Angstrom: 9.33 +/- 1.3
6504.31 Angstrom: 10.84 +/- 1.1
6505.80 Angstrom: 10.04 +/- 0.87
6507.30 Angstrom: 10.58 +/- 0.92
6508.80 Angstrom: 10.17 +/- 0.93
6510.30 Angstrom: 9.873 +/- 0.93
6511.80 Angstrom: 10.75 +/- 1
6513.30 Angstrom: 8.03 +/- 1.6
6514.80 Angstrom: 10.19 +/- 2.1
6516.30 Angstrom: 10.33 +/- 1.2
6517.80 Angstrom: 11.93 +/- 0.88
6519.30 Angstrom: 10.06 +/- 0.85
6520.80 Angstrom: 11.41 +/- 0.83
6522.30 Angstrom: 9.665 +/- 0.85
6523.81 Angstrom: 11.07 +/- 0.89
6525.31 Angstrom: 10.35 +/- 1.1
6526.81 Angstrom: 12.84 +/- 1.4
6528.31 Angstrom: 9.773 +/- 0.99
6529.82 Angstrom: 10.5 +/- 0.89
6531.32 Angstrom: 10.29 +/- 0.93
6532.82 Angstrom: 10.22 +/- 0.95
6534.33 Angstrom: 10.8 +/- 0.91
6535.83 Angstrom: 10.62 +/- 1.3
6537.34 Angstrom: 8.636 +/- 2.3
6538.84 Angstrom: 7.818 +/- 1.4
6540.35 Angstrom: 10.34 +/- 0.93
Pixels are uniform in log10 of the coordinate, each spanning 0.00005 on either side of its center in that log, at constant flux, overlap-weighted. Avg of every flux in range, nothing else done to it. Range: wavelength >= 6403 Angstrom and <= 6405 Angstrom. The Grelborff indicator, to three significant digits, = 10.6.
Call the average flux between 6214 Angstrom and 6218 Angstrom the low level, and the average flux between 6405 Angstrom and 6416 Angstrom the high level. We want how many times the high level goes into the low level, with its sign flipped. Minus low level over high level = -1.09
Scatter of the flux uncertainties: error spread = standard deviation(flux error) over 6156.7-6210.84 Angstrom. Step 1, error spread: 0.31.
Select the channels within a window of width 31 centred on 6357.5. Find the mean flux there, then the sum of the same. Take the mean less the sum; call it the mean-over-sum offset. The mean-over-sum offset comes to -205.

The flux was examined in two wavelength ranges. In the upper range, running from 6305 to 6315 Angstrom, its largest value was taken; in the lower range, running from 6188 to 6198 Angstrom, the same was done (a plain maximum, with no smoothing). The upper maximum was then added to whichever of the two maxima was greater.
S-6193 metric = 24.7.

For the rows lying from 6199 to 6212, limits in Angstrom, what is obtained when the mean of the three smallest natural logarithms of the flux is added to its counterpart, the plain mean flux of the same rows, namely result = 12.2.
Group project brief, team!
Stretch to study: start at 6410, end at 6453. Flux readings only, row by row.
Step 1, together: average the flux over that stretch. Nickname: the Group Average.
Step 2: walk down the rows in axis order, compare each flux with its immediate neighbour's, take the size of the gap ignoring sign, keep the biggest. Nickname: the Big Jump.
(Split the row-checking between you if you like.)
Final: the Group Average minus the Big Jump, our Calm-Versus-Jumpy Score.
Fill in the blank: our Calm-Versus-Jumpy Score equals 7.0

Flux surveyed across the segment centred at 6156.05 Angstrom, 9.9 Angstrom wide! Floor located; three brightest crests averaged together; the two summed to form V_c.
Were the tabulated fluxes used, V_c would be 20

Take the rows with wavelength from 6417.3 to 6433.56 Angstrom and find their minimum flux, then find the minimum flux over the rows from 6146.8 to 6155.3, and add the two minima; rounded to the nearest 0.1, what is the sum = 18.3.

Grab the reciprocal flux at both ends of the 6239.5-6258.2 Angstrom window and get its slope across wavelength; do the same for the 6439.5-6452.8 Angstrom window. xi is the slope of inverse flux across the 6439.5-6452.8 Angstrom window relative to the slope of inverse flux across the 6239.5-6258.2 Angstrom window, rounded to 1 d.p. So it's -27.6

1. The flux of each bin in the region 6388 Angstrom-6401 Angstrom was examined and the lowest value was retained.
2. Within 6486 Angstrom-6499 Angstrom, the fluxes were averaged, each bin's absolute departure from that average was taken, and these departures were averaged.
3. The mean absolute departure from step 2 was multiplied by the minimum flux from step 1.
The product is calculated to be 3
